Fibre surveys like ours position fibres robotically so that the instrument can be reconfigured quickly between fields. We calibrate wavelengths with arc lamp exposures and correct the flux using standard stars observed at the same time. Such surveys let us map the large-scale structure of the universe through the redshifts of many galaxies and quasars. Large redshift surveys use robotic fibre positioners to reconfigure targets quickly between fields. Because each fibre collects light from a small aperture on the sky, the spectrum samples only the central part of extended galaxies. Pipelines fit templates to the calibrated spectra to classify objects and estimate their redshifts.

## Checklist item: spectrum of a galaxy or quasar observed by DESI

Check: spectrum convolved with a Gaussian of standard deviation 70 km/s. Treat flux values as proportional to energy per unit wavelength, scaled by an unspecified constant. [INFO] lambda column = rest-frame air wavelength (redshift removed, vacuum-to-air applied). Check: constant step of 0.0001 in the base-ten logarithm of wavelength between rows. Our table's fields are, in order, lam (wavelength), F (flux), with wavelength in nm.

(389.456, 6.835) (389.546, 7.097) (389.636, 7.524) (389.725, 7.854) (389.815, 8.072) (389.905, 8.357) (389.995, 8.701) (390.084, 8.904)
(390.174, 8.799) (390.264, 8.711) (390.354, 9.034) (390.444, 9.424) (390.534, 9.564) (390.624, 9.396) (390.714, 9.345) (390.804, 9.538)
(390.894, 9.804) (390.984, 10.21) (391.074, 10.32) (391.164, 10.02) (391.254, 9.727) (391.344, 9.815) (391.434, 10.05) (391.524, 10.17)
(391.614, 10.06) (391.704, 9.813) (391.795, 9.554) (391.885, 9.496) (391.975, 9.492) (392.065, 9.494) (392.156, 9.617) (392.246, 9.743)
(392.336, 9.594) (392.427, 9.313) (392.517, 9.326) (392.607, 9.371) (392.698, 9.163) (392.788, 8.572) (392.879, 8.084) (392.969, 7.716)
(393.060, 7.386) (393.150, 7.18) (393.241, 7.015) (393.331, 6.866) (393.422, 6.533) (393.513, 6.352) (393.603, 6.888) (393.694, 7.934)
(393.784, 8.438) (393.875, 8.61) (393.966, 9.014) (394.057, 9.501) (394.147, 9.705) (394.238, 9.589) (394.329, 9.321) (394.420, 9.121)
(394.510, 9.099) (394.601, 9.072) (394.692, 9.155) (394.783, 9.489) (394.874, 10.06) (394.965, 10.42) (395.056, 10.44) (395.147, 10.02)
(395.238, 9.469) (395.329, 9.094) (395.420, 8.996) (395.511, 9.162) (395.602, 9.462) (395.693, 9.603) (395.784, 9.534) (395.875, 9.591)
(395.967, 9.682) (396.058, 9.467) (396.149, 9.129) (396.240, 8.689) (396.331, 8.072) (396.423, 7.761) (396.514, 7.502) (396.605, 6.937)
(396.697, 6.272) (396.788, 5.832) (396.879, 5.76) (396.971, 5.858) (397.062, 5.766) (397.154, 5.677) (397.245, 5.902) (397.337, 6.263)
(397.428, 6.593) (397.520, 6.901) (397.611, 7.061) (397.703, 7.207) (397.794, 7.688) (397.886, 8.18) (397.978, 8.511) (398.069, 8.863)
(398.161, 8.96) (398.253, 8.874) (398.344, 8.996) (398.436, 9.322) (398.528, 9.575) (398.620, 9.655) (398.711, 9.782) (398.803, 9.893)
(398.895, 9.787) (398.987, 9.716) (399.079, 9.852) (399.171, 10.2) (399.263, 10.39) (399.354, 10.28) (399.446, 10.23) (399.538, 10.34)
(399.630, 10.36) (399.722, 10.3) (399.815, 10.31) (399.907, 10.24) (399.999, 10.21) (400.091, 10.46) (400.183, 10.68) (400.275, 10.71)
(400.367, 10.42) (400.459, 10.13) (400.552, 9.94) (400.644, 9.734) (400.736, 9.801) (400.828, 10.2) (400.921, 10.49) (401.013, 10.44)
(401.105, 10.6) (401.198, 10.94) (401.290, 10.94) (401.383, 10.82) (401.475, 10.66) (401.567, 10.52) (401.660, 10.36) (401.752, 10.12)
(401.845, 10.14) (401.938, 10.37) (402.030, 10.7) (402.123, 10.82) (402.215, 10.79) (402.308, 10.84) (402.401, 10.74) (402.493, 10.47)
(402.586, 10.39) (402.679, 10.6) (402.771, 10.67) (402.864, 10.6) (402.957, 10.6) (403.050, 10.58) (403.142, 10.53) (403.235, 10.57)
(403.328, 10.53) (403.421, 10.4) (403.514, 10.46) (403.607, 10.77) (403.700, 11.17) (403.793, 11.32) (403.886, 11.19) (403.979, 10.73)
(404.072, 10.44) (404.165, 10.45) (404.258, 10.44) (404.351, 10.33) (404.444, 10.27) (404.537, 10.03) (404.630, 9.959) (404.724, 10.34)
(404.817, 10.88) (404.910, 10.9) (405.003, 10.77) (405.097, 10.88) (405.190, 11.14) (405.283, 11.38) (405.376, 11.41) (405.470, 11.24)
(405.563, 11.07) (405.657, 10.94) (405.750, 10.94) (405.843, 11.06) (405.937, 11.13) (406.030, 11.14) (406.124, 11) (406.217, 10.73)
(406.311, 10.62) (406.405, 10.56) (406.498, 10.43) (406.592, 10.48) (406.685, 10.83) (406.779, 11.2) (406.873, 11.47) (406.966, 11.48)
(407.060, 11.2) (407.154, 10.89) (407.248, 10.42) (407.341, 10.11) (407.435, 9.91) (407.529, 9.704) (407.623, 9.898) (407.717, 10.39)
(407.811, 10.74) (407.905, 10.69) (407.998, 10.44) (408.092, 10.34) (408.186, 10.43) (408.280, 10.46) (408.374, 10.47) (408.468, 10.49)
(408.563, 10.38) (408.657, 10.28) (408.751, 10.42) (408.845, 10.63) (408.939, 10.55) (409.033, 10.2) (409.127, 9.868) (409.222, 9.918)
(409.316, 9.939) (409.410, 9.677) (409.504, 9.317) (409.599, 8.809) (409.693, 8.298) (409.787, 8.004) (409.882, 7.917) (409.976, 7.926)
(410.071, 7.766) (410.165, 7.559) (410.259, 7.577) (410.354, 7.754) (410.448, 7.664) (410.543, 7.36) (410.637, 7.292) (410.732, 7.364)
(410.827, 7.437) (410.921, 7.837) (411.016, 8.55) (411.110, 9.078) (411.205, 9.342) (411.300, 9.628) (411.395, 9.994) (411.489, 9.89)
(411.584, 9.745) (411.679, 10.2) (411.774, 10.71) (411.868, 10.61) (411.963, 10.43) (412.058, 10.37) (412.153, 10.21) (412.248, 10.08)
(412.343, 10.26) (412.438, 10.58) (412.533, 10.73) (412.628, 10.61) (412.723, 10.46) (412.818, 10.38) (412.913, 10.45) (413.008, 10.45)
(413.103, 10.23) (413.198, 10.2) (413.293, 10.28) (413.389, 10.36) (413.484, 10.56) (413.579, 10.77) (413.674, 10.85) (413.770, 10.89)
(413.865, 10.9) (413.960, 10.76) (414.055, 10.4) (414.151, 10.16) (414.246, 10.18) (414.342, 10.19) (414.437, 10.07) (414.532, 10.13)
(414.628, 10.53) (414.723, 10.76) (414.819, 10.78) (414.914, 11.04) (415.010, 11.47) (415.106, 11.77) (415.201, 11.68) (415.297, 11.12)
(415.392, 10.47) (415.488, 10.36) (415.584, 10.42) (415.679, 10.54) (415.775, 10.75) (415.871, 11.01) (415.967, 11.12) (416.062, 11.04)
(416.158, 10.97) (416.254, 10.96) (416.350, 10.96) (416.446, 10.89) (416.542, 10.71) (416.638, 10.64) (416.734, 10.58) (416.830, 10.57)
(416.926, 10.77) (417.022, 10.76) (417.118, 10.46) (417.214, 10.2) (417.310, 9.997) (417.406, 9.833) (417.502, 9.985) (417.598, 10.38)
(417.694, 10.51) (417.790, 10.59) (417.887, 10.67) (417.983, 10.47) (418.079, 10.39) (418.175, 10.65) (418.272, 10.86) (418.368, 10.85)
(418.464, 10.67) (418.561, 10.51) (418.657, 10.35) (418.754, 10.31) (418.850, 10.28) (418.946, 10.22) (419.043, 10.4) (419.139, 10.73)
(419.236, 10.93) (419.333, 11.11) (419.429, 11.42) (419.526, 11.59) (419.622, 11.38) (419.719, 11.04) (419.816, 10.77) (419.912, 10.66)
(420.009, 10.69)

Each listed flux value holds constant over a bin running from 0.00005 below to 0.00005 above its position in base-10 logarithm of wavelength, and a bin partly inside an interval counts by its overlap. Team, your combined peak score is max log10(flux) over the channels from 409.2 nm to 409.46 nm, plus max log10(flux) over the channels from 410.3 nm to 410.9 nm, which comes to 1.89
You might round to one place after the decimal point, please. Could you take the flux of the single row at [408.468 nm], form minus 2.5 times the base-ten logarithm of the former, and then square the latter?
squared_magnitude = 6.5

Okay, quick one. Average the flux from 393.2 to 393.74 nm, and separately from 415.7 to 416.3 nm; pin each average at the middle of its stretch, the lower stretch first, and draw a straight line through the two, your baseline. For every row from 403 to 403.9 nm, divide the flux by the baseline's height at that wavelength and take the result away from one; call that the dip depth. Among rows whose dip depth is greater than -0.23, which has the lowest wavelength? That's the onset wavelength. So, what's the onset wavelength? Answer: 403.050 nm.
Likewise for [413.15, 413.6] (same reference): 413.198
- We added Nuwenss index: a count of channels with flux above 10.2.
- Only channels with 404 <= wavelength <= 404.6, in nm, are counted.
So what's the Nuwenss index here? 5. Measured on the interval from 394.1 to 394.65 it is 0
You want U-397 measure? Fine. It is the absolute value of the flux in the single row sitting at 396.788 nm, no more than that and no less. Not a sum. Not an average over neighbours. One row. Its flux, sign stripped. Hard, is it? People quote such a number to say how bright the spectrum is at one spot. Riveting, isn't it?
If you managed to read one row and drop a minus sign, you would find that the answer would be 5.8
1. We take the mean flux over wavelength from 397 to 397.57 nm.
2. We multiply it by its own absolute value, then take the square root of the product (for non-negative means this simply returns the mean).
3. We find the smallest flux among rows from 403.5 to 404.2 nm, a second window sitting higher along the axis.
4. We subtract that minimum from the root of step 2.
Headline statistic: -4.3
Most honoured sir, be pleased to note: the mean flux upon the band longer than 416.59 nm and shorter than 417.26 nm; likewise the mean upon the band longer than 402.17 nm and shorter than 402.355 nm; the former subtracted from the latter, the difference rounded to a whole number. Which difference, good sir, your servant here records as 0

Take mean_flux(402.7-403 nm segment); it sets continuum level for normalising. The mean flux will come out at 10.6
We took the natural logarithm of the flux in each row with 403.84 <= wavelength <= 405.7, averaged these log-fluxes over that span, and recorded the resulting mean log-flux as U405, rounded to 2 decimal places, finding 2.37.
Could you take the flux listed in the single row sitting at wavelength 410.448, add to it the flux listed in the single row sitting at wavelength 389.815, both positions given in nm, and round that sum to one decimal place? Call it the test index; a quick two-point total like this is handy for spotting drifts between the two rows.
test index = 15.7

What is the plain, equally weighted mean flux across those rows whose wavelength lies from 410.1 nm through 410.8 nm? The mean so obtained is 7.5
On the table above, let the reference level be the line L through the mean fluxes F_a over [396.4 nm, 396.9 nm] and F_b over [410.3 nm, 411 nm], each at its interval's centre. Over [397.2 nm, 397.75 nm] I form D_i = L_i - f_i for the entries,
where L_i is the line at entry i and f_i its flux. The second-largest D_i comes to 0.46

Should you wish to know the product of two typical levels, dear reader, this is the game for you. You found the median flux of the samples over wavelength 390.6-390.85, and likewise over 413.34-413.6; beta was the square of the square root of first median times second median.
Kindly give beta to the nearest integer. 99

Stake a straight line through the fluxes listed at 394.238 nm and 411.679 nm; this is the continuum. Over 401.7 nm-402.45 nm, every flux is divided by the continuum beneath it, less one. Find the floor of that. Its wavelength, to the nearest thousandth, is 401.752 nm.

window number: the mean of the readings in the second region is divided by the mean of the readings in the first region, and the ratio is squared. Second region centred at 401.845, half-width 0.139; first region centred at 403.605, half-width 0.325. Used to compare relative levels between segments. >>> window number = 0.89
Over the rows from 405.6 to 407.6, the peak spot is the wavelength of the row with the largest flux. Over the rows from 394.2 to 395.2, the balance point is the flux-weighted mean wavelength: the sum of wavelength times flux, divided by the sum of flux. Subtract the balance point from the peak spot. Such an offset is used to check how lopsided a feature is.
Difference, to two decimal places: 12.26 nm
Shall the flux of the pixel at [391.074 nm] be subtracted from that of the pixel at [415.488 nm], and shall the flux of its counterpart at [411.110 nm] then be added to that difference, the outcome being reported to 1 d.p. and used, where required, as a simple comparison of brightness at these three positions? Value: 9.1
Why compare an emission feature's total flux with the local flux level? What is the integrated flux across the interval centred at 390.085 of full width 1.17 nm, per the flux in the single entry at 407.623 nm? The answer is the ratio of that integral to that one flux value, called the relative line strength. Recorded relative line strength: 1.01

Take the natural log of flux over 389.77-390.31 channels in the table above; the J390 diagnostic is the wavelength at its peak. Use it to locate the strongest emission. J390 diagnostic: 390.084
